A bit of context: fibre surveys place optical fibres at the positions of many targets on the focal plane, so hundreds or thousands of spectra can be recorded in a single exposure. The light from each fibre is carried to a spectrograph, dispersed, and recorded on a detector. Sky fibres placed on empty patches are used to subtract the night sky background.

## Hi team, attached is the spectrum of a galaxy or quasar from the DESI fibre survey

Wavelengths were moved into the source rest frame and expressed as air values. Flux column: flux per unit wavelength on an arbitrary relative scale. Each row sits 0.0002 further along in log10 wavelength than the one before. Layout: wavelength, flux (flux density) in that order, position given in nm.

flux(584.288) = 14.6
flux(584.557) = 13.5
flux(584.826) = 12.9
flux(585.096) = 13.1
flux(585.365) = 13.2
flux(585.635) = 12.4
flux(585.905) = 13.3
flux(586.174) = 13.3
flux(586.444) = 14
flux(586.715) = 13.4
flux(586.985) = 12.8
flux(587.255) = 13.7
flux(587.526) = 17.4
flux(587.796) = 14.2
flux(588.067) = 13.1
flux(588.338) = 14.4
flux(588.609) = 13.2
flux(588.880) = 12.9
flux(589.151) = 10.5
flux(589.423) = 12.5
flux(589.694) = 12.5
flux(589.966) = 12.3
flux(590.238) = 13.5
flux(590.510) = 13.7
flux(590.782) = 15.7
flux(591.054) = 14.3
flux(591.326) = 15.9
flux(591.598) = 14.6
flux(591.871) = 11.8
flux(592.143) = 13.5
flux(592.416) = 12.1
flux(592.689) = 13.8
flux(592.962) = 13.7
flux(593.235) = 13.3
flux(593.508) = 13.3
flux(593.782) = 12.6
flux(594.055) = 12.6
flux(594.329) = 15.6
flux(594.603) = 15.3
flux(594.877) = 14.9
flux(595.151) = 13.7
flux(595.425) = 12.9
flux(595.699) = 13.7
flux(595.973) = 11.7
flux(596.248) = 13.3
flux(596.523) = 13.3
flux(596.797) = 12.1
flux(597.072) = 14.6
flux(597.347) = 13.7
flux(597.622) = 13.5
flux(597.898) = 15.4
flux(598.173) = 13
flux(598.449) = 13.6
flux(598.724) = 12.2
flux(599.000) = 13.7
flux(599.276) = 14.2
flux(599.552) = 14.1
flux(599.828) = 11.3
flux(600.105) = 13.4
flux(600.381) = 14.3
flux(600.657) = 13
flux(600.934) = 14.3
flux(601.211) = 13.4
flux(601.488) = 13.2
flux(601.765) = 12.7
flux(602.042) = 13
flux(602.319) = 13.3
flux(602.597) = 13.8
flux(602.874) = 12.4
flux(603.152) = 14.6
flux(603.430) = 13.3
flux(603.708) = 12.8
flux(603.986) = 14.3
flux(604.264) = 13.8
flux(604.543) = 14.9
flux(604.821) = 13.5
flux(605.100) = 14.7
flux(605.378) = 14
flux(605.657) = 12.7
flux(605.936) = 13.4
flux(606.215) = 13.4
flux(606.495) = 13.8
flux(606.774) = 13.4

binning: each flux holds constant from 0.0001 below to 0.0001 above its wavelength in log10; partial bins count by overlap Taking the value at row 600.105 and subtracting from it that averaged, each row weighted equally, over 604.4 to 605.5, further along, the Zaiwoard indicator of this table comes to -0.9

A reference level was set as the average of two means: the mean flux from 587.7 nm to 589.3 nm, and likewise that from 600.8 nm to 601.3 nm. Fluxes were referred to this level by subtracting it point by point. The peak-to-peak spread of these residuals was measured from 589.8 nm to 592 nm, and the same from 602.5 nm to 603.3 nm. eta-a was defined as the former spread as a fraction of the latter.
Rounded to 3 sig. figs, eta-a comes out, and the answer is 1.86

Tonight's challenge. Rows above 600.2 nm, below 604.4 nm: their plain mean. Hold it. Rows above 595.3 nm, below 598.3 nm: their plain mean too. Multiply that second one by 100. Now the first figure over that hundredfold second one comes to 0.0101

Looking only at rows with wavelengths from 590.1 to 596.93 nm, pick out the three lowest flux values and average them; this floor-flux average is 11.9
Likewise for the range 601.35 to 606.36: 12.6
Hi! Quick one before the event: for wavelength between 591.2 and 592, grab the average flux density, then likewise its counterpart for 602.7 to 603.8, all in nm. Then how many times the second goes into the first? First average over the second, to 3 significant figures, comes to 1.06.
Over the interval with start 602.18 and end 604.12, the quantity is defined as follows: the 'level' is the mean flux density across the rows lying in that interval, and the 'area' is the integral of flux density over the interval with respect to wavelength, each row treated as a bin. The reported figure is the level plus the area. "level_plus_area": 39.7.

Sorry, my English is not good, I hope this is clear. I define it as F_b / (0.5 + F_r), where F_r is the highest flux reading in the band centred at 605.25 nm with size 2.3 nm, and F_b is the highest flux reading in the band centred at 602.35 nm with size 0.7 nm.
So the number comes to 0.90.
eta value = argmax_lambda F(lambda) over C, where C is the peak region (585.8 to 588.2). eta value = 587.526 nm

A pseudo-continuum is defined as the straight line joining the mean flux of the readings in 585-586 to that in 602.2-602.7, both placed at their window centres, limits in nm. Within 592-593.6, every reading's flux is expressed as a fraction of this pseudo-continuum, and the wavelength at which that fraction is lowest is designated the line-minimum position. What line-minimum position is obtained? 592.416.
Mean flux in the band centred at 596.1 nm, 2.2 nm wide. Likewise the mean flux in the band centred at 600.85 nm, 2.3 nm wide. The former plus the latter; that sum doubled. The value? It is 52.7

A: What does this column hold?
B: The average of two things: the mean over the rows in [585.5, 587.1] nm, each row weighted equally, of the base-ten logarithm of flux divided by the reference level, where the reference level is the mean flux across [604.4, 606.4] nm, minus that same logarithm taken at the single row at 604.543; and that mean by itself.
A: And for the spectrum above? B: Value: -0.036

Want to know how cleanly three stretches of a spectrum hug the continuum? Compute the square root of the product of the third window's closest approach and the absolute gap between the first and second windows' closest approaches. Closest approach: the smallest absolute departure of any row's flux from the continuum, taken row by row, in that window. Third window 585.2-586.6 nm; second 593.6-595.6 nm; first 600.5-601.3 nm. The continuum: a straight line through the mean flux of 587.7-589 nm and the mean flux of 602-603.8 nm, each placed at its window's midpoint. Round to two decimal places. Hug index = 0.24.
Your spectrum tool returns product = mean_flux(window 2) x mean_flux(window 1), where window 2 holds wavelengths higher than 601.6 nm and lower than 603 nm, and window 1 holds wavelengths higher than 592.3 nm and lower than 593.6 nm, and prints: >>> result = 173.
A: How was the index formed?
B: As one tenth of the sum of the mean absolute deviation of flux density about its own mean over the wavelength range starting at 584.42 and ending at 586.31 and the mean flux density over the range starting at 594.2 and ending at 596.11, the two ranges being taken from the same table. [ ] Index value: 1.42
